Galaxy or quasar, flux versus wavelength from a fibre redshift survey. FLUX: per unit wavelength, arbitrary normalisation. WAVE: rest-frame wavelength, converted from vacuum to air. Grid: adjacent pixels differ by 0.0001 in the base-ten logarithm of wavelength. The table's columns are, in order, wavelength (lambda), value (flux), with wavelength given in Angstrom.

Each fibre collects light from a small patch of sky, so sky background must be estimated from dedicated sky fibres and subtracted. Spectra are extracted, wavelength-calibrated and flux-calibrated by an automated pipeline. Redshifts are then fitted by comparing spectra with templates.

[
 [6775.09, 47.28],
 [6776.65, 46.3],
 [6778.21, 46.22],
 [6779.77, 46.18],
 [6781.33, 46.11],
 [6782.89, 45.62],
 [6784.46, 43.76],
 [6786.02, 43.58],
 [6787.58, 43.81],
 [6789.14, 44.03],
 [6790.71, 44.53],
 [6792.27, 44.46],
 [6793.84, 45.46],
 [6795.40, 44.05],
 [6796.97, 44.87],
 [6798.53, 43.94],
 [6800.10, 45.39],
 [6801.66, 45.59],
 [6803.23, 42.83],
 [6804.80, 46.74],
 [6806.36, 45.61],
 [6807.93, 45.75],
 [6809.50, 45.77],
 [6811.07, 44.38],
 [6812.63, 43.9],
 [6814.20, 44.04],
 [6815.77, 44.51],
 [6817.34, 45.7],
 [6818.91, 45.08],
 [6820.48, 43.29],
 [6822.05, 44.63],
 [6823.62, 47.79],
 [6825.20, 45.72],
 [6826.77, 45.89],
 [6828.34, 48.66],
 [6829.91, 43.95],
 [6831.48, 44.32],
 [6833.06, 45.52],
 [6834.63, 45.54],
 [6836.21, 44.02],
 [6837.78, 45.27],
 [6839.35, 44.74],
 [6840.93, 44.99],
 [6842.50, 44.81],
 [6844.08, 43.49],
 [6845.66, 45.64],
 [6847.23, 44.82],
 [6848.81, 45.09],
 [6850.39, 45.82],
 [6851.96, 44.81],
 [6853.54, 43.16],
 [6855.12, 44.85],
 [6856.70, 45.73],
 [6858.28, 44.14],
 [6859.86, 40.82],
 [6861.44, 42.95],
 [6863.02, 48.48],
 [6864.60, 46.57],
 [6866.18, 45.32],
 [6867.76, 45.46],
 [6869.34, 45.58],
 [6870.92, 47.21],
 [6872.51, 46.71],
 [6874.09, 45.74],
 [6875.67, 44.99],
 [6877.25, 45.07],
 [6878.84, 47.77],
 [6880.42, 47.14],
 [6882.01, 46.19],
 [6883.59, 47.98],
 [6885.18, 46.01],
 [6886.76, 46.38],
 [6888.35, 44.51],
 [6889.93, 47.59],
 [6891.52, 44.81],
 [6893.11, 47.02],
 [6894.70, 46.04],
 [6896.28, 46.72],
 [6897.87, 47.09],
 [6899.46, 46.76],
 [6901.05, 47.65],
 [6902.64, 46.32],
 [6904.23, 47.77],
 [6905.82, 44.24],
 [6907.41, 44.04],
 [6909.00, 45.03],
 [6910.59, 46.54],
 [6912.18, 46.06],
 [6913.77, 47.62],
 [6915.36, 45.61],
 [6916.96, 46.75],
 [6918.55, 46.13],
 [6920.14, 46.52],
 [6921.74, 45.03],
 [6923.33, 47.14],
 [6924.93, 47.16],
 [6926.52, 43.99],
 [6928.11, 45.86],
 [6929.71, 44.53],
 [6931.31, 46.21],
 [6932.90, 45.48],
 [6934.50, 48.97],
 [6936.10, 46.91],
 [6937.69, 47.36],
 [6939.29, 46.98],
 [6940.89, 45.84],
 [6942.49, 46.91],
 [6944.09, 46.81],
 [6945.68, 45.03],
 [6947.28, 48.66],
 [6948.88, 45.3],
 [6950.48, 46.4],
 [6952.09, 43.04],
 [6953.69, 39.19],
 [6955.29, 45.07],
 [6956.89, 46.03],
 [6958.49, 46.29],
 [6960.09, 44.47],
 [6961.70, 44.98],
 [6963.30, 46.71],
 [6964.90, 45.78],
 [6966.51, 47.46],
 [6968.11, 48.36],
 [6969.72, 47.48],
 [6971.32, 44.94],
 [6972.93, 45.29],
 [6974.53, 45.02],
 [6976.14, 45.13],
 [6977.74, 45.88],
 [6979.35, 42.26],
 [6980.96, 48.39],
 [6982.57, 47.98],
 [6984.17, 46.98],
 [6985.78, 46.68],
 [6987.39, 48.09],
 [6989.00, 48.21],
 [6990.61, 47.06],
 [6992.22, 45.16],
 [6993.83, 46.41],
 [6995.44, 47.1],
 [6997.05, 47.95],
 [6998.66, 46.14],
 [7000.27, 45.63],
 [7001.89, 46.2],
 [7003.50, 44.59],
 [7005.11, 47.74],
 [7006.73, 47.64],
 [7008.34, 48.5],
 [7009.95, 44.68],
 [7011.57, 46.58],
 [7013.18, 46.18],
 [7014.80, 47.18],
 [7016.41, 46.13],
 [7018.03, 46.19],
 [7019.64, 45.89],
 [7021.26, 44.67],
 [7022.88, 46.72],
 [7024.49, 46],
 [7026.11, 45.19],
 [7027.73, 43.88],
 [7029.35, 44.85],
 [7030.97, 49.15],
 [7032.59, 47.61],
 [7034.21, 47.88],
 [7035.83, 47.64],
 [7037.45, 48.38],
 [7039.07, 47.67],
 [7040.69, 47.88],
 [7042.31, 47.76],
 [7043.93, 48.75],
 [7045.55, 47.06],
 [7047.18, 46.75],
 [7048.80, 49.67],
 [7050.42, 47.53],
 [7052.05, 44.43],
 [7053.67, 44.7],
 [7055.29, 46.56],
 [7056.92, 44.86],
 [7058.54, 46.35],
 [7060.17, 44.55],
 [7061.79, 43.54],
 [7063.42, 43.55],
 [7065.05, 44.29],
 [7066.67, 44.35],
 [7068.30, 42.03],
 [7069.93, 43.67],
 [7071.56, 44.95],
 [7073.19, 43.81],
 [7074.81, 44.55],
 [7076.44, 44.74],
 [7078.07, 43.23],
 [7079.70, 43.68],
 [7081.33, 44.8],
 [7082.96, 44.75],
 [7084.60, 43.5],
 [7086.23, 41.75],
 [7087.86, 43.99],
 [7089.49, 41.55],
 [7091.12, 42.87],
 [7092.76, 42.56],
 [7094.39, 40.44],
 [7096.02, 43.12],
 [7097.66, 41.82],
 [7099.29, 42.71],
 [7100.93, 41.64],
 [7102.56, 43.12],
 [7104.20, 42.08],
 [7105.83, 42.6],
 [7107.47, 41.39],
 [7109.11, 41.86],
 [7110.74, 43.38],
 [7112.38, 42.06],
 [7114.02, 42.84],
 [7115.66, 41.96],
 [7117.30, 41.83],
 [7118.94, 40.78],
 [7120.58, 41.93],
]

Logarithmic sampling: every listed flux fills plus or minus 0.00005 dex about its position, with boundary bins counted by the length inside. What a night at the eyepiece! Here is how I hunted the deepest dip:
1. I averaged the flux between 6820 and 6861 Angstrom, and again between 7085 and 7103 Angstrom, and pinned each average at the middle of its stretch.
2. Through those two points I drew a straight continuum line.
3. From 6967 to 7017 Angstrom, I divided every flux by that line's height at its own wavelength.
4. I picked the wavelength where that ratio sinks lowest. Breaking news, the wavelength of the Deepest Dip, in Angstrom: 6979.35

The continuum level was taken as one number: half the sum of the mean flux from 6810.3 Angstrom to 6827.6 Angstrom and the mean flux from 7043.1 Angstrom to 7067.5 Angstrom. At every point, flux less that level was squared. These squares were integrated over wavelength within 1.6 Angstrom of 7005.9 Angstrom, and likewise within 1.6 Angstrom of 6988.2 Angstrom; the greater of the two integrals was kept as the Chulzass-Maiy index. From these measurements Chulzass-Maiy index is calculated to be 24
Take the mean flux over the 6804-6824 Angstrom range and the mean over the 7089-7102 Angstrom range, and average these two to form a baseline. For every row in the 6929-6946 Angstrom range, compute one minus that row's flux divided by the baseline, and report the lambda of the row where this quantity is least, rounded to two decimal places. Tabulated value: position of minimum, 6934.50 Angstrom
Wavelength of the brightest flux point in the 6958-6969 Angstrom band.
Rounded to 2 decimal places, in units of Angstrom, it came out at 6968.11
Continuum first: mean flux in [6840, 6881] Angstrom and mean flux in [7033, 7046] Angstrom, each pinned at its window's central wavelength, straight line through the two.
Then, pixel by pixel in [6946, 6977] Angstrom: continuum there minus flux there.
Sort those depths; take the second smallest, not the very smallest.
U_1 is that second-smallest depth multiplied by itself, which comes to 2.3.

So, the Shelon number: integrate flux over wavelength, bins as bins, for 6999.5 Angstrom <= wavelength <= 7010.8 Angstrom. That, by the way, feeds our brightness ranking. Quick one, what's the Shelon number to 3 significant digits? 524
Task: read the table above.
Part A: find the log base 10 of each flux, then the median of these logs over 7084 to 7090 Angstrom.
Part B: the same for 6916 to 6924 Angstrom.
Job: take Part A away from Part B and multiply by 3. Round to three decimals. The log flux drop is 0.114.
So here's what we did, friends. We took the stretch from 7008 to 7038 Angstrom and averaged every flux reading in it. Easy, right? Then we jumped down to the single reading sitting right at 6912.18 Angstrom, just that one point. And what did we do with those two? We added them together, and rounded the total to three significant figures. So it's 92.5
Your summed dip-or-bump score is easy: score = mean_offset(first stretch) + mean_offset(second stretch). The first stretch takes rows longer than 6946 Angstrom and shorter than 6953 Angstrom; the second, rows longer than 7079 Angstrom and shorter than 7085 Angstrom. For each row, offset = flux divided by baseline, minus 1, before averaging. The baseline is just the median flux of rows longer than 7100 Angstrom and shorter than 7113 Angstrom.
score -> 0.14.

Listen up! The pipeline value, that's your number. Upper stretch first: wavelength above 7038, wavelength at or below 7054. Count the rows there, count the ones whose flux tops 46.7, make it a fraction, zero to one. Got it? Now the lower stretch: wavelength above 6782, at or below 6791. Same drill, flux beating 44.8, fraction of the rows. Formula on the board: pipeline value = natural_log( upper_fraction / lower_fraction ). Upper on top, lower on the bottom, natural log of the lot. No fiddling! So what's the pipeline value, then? 1.57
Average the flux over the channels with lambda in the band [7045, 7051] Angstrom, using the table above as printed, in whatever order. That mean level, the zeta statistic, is 47.8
